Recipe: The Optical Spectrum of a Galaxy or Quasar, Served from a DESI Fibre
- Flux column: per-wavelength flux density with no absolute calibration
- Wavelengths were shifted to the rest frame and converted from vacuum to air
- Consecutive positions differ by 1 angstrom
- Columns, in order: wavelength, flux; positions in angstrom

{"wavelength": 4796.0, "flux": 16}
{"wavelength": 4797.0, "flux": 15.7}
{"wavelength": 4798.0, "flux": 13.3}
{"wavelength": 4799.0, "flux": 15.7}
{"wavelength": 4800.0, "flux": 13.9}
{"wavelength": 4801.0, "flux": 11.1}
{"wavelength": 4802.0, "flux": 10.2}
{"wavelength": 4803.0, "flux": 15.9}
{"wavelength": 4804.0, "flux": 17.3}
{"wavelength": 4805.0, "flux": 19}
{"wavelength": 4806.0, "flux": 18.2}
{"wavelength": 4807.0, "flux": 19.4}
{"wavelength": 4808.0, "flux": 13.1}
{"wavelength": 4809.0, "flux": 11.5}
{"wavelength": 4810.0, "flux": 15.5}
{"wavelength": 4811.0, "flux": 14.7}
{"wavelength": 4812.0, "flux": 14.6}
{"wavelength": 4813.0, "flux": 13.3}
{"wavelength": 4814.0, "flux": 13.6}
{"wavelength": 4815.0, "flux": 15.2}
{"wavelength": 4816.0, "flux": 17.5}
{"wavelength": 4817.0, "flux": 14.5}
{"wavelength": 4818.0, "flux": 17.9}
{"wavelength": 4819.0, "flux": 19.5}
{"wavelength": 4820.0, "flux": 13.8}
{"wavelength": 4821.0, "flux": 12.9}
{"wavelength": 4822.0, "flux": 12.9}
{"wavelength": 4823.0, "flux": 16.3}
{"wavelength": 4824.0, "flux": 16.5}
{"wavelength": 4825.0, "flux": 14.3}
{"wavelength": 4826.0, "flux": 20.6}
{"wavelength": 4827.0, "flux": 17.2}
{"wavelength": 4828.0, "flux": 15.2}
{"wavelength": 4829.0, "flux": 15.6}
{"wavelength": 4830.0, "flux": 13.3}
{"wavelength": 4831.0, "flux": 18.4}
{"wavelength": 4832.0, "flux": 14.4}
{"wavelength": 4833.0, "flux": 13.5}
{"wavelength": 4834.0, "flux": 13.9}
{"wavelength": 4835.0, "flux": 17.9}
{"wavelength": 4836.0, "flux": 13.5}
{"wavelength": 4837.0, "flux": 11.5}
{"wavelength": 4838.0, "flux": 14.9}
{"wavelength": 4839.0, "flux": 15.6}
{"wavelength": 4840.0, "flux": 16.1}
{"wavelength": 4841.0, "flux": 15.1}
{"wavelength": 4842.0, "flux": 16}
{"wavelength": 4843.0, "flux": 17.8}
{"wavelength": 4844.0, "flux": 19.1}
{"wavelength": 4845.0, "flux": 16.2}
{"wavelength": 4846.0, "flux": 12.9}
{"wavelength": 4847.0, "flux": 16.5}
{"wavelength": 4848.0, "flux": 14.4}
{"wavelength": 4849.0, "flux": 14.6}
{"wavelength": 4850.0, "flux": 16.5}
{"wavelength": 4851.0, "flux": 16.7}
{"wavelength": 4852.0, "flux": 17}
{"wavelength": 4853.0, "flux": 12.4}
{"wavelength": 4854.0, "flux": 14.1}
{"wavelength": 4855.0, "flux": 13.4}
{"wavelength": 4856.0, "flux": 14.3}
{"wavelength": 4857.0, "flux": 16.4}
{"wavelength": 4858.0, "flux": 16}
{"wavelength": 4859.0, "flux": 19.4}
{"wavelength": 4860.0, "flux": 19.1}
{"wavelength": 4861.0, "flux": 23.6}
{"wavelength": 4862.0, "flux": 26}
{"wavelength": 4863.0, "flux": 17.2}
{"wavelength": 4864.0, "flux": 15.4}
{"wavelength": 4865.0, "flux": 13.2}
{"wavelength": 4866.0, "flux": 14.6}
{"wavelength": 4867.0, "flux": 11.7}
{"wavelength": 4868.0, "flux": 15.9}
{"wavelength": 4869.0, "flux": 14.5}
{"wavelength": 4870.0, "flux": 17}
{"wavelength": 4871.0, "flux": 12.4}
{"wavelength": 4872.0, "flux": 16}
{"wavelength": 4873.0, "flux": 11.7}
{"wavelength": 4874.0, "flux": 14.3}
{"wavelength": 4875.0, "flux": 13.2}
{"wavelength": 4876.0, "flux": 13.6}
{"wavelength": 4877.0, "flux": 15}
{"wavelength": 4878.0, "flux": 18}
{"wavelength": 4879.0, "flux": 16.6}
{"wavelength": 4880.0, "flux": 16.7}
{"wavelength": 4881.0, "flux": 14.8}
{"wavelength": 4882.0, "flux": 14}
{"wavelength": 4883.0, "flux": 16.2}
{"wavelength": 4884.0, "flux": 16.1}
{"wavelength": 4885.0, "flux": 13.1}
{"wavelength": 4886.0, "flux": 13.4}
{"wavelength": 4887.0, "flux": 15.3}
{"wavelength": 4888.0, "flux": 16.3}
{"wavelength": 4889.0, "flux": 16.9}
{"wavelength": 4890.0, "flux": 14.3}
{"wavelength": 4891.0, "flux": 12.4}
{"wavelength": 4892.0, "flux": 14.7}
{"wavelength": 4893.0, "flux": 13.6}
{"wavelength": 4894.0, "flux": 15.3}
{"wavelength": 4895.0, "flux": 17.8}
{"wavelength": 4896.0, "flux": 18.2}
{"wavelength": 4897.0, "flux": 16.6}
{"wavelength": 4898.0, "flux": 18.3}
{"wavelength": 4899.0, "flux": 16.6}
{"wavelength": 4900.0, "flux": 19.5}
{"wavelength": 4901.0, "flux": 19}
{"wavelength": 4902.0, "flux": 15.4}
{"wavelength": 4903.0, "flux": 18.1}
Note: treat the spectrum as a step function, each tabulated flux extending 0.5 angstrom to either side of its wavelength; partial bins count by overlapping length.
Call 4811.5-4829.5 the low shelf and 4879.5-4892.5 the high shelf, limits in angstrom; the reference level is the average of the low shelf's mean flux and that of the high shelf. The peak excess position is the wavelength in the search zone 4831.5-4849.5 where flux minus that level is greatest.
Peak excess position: 4844.0 angstrom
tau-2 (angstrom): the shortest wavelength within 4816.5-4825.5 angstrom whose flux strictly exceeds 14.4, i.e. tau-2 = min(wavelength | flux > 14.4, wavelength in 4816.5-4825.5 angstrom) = 4817.0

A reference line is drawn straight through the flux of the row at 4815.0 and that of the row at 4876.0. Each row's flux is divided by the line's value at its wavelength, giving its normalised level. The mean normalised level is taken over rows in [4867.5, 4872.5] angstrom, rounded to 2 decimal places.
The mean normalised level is 1.10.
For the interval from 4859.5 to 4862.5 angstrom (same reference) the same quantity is 1.64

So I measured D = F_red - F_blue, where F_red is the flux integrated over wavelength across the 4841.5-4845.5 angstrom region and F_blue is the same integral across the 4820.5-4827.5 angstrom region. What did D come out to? -42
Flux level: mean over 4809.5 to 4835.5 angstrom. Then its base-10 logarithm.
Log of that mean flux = 1.19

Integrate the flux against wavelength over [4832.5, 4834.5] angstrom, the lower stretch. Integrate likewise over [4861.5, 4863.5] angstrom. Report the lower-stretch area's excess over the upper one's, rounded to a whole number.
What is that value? -16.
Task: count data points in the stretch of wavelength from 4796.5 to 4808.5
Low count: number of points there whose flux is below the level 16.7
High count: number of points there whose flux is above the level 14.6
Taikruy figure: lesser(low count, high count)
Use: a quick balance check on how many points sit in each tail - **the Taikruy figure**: 7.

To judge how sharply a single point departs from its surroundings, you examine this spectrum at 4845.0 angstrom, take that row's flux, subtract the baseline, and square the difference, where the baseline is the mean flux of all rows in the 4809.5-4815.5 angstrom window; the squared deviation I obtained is 2.9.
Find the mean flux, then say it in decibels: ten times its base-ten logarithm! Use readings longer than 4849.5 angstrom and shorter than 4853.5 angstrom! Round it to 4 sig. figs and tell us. 11.95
